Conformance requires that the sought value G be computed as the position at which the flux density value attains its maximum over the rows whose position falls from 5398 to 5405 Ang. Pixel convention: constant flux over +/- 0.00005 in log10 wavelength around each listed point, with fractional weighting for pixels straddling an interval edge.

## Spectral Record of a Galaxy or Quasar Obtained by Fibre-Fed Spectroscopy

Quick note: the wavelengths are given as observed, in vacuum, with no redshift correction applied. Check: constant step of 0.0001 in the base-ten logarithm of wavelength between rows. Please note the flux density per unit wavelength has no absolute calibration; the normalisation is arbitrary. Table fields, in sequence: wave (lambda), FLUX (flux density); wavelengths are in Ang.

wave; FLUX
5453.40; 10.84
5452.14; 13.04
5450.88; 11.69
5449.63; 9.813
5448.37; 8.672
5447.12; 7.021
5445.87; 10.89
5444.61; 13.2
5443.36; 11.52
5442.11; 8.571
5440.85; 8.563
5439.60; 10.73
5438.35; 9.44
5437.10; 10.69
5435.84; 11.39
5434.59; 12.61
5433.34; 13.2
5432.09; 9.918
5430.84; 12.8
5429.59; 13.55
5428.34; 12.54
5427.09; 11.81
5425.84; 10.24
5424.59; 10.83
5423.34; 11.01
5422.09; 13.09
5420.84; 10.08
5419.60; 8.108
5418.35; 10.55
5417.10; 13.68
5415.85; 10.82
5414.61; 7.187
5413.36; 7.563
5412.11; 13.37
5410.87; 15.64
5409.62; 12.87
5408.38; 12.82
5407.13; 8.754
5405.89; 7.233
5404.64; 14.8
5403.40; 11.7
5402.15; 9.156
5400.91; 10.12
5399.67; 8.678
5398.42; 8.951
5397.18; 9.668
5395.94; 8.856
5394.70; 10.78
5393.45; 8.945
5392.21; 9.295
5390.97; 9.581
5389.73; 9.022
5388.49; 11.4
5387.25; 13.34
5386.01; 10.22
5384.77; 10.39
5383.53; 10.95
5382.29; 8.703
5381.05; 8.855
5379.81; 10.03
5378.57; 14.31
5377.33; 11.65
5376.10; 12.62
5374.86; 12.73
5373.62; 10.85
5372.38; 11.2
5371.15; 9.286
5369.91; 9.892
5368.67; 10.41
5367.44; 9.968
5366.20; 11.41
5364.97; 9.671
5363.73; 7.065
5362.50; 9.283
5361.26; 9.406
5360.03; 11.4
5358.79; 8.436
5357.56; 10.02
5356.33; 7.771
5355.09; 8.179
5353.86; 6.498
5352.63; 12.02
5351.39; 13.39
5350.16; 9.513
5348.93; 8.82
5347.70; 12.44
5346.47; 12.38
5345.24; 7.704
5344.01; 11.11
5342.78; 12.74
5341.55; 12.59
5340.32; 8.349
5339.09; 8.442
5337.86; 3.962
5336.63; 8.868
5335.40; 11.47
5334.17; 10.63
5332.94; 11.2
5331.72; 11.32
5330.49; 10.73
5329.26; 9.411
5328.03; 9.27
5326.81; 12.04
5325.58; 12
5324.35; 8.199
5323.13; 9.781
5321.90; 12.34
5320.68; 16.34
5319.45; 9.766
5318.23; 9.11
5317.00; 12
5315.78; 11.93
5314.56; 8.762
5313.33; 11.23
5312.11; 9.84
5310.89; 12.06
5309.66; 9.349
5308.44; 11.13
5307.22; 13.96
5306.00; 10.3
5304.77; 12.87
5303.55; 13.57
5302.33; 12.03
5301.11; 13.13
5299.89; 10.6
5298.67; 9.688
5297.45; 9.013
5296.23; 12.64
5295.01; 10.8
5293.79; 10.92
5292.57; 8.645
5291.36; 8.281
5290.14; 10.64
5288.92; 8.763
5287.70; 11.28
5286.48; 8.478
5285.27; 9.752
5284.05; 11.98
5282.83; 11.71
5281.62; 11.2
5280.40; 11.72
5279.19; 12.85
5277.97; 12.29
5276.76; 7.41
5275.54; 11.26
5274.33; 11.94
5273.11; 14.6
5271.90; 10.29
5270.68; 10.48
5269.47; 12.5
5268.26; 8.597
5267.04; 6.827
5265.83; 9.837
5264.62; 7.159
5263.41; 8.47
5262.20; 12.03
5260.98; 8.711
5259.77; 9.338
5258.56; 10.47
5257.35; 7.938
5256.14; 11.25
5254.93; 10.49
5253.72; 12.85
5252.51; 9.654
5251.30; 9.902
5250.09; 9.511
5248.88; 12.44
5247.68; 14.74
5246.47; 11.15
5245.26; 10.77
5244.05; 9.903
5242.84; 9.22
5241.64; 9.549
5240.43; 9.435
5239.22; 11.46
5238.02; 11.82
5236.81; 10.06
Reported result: 5404.64 Ang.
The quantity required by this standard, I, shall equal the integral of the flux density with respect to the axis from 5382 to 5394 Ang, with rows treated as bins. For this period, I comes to 123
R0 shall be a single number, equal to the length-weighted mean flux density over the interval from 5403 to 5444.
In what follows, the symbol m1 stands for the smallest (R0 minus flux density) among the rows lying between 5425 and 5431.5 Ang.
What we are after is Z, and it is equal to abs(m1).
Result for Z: 2.4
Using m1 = -2.4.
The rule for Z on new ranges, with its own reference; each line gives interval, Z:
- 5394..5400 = 0.4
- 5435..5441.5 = 0.2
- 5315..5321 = 5.2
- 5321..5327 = 1.2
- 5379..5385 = 0.2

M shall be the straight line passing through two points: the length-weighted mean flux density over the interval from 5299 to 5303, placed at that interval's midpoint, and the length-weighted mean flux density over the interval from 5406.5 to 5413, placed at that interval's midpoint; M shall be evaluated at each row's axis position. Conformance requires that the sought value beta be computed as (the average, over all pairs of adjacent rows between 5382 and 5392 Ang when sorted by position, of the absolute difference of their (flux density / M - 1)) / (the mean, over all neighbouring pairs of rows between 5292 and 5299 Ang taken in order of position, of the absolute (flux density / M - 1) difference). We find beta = 0.9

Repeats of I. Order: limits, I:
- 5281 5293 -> 121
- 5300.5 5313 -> 148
